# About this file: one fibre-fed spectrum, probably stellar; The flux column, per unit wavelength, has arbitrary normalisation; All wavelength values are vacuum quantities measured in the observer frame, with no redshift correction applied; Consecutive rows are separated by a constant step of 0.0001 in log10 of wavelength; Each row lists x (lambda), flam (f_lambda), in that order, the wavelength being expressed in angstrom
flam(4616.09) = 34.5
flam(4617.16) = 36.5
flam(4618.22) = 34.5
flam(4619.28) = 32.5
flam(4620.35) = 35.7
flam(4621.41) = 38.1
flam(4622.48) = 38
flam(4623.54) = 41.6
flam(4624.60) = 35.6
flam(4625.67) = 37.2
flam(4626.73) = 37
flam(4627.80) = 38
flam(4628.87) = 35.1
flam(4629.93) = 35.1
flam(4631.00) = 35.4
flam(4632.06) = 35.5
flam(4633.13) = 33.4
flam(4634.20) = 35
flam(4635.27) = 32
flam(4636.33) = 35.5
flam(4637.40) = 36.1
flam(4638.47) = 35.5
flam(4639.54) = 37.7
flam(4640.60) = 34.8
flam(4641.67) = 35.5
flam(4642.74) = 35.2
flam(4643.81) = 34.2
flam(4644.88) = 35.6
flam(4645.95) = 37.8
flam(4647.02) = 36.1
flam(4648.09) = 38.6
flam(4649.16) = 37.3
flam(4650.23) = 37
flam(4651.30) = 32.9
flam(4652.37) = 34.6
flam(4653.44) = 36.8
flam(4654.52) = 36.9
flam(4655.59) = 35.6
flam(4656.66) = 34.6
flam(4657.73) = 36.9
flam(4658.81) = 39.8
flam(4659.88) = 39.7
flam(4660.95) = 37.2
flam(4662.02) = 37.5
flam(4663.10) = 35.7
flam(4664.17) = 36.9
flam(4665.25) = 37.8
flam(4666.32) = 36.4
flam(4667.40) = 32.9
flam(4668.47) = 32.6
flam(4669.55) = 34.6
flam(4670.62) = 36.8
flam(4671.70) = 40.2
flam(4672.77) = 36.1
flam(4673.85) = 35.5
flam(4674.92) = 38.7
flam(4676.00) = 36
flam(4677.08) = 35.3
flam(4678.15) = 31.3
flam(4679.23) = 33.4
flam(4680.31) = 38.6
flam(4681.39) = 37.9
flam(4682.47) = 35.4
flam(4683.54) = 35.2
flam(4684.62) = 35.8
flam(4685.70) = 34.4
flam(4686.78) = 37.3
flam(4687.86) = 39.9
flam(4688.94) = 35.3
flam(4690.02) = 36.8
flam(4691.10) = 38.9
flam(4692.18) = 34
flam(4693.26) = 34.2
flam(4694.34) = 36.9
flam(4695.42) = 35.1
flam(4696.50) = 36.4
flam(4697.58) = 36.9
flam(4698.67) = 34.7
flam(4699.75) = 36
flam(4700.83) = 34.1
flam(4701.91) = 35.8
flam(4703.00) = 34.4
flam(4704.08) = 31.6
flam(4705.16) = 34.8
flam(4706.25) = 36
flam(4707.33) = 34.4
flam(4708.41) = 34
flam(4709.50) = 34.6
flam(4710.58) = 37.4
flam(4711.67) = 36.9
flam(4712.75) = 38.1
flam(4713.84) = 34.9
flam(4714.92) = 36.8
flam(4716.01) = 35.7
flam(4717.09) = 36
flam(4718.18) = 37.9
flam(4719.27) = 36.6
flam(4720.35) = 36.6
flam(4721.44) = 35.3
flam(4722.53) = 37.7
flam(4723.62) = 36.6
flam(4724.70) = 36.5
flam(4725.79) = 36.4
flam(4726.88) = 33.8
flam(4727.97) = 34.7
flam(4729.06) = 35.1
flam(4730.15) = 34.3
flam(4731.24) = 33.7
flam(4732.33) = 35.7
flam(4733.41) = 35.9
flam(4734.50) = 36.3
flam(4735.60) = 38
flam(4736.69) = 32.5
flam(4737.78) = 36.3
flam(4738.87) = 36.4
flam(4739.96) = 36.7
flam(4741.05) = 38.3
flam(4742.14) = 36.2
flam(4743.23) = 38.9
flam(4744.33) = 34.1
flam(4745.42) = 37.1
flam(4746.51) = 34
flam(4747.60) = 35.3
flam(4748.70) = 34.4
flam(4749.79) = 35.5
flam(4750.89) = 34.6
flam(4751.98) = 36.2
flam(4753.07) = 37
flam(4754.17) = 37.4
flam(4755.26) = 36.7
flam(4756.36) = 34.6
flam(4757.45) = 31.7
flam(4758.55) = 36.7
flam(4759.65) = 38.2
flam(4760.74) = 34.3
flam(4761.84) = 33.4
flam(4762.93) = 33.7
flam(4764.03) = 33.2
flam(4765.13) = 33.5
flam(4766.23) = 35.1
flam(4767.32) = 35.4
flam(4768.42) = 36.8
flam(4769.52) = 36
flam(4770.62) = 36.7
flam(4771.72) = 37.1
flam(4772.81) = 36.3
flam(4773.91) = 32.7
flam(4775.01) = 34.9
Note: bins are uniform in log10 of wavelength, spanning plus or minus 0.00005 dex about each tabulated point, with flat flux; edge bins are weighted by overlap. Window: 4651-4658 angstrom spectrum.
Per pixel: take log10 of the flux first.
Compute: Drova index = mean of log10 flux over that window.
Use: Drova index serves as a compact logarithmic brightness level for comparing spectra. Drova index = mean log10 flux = 1.550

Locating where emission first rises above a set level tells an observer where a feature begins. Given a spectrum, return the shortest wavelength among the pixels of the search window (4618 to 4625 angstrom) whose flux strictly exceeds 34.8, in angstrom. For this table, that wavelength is 4620.35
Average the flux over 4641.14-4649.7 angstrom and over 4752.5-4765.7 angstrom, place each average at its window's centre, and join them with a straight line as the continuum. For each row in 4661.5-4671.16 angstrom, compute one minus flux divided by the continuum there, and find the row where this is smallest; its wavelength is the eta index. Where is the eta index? 4665.25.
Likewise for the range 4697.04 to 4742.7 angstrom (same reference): 4741.05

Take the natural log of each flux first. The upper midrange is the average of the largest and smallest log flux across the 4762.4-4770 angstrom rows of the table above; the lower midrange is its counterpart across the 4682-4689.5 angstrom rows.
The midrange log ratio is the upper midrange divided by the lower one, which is 0.98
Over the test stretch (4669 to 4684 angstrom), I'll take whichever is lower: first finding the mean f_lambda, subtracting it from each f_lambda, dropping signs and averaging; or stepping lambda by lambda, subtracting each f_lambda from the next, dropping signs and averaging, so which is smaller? 1.70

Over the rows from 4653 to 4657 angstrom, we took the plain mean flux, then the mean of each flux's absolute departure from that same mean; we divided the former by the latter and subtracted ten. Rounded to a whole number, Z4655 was 31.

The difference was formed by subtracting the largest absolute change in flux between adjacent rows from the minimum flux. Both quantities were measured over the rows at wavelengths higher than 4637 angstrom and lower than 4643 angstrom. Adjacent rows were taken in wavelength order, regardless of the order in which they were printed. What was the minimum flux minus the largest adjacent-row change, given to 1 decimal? 31.9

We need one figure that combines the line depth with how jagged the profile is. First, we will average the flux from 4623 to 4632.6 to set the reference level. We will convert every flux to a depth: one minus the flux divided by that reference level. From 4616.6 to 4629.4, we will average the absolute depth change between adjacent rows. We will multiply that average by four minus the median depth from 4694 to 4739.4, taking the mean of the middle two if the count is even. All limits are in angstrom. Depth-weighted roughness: 0.25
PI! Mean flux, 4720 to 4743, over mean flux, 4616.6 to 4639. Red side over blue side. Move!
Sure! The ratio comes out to 1.00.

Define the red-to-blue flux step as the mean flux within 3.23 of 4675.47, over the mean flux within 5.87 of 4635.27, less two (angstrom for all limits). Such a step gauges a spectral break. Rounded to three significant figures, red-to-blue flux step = -0.989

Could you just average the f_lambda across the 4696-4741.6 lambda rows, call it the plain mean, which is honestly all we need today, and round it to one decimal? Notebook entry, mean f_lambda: 35.7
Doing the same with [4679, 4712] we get 35.7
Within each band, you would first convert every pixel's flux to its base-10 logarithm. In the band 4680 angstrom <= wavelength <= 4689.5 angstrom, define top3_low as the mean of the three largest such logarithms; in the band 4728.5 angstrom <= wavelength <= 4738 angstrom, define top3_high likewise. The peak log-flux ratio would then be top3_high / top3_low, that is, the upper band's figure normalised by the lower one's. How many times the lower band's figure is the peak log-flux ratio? 0.99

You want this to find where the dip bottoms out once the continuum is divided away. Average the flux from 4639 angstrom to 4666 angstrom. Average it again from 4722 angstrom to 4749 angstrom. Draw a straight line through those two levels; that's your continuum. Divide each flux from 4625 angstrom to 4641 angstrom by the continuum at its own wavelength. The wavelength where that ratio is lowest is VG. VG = 4635.27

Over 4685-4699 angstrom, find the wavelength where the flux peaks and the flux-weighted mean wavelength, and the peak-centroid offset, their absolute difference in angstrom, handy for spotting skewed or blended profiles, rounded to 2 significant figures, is 4.3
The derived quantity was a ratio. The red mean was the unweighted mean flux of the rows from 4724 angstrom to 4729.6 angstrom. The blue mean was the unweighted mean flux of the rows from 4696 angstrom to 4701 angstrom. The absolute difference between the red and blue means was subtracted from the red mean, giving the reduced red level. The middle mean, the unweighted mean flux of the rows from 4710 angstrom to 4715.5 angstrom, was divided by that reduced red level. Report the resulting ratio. 1.05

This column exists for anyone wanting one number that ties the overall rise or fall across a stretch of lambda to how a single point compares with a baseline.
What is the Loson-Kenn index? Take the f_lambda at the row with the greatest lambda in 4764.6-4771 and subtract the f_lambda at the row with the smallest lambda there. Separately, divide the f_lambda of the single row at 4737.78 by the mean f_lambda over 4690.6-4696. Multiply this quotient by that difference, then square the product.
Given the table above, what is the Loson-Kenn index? 11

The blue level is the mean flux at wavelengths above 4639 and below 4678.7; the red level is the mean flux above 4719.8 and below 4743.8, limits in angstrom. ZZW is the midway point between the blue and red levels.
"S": 36.1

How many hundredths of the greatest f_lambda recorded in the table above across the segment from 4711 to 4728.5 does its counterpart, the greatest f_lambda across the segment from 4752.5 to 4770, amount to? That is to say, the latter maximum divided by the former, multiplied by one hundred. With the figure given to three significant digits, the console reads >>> 100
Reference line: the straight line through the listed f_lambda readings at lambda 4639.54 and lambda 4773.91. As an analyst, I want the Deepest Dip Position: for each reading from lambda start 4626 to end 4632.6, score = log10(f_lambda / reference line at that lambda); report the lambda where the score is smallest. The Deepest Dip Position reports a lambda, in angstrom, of 4628.87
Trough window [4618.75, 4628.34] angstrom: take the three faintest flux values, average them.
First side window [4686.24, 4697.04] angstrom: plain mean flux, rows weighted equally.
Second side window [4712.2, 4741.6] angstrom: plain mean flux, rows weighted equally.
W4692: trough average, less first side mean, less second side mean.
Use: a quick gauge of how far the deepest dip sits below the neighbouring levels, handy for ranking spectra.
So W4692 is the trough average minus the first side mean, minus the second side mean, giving -37.9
